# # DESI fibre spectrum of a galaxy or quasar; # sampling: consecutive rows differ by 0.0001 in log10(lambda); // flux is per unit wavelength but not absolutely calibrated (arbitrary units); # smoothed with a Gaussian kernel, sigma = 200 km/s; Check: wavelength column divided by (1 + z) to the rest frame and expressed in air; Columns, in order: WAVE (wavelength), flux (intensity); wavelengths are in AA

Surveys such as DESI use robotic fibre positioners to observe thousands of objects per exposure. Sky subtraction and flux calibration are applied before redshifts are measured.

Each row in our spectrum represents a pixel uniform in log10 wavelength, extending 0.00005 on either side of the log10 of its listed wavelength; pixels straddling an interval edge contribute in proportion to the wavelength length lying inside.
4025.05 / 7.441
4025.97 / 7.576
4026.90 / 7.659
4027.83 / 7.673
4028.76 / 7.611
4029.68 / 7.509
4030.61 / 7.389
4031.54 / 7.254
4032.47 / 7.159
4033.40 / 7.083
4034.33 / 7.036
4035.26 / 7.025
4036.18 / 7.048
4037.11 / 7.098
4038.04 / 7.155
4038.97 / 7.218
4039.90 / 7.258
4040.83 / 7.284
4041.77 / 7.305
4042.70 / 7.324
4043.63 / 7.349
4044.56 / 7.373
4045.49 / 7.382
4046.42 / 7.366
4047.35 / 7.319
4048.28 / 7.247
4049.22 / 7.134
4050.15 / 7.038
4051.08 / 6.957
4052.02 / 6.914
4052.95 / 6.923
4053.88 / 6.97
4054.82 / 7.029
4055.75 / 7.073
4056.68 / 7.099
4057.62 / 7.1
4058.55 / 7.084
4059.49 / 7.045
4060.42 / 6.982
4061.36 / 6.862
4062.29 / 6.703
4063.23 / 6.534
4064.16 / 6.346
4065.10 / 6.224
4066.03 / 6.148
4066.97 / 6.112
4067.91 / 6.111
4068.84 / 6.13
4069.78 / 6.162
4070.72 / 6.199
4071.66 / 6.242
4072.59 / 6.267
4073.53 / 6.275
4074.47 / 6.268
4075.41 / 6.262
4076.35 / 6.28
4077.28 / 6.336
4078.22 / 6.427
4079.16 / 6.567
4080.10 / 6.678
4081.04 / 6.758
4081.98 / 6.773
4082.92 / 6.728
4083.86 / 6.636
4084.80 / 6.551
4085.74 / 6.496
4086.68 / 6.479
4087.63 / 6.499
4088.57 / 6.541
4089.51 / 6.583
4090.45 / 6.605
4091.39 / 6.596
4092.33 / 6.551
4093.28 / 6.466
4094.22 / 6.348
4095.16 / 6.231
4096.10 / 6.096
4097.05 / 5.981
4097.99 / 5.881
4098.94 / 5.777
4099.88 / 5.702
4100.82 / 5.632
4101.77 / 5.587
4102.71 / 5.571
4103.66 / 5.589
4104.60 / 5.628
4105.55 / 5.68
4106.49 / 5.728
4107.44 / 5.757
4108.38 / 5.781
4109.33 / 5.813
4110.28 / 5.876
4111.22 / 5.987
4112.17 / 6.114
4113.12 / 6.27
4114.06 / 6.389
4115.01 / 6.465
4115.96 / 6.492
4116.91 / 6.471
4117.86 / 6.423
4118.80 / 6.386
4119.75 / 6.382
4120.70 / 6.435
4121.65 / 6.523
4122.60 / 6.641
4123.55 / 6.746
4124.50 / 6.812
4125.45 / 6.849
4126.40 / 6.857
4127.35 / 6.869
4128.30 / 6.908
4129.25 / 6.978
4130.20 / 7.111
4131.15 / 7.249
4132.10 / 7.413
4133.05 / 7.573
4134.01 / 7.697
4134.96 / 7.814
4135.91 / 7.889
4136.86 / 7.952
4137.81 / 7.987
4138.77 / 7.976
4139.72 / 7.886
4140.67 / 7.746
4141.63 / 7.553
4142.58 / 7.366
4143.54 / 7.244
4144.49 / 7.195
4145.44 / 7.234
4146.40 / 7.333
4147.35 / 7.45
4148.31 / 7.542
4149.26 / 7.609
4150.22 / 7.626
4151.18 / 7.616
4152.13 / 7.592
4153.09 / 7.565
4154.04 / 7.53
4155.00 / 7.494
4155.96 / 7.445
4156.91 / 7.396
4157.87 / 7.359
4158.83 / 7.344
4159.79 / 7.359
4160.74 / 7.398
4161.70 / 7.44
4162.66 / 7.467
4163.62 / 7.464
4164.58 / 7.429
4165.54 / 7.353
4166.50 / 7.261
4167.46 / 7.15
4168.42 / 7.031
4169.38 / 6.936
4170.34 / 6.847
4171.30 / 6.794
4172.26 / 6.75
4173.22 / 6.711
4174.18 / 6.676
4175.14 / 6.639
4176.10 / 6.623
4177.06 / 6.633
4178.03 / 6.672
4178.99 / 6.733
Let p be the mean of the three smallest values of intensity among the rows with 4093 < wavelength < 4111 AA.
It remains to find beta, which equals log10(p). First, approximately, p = 5.6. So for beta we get 0.75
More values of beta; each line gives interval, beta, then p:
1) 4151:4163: 0.87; 7.4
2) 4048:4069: 0.79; 6.1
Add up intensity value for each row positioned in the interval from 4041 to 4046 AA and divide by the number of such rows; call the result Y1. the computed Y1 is 7.35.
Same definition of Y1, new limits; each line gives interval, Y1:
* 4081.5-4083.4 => 6.75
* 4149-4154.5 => 7.59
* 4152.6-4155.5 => 7.53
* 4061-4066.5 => 6.47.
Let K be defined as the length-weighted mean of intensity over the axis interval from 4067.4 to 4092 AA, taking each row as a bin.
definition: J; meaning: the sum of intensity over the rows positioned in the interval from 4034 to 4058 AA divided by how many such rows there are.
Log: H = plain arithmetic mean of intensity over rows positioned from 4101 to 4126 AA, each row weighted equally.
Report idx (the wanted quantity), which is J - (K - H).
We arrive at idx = 6.9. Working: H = 6.2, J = 7.2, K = 6.4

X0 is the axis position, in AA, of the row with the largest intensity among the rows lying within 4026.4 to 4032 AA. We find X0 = 4027.83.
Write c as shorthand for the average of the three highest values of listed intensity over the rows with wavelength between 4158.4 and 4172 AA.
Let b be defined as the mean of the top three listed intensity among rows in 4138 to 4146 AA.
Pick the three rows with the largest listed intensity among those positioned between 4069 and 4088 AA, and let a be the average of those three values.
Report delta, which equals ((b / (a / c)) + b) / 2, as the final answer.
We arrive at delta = 8.3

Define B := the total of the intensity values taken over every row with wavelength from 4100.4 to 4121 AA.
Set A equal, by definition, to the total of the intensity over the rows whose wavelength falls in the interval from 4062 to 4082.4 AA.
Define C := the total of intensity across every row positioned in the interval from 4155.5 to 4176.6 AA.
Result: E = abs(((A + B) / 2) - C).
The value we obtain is 21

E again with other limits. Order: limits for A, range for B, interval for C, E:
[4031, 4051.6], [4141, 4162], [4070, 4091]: 19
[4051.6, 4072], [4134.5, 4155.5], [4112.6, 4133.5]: 8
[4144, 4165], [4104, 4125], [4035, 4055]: 7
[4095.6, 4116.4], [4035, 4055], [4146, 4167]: 20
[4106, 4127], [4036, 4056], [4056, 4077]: 6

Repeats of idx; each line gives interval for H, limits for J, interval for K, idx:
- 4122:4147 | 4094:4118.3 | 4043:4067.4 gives 6.4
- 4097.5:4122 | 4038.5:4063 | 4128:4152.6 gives 5.6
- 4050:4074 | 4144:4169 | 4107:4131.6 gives 7.6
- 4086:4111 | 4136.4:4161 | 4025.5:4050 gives 6.3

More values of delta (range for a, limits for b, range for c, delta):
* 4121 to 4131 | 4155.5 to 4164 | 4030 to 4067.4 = 7.7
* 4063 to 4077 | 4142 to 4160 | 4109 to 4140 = 8.6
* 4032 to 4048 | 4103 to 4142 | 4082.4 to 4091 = 7.6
